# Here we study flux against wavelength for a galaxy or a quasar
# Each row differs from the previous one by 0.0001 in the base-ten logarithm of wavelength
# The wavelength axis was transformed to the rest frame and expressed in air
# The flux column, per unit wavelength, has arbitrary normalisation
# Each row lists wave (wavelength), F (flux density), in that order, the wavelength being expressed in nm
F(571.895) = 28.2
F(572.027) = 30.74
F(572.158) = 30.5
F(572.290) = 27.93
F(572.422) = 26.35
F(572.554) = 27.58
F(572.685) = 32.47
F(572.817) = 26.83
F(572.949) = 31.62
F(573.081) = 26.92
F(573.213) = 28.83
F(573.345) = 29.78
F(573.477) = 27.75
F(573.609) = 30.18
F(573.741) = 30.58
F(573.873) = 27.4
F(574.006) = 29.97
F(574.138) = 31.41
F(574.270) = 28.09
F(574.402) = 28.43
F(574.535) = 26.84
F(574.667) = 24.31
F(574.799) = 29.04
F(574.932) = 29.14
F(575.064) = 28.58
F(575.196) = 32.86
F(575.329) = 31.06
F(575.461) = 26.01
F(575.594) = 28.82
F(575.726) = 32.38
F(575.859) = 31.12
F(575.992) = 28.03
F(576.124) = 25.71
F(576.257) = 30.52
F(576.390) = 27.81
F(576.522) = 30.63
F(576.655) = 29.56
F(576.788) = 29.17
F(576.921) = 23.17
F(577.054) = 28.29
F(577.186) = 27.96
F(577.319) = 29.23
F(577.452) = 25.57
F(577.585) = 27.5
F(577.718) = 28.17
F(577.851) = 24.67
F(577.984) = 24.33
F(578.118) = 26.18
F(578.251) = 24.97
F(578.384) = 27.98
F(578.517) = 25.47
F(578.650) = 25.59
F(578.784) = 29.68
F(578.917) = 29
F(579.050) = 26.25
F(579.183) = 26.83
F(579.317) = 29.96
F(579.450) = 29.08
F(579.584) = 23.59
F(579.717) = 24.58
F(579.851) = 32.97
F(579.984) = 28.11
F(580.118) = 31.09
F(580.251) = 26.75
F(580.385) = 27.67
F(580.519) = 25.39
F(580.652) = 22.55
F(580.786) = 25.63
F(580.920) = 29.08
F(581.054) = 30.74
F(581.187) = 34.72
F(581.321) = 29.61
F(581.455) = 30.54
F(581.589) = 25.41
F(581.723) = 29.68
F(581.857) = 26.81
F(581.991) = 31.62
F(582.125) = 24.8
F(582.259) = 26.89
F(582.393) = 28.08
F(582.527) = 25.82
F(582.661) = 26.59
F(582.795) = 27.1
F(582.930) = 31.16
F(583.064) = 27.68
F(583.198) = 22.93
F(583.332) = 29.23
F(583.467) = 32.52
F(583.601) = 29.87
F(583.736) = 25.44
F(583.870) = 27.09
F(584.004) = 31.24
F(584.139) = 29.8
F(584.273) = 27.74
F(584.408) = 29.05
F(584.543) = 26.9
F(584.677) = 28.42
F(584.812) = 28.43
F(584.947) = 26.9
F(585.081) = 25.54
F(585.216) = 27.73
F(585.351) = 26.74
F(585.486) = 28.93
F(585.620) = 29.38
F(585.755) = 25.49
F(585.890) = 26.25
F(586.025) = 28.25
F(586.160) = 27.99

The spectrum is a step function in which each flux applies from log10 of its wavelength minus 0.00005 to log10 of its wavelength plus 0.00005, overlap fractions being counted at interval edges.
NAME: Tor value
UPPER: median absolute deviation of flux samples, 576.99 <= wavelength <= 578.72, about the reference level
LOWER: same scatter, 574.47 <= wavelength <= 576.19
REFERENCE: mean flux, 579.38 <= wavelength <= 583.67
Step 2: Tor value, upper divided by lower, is 0.92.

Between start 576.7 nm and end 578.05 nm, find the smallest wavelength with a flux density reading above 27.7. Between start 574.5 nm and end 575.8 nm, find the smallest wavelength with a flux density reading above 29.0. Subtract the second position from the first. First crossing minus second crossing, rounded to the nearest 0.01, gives 1.99 nm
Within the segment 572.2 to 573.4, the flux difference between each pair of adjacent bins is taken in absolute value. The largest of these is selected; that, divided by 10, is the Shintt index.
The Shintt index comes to 0.564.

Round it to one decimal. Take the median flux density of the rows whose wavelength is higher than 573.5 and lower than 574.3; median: 30.1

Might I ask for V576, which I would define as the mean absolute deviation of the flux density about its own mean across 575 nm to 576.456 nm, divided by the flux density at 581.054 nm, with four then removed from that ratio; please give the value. -3.93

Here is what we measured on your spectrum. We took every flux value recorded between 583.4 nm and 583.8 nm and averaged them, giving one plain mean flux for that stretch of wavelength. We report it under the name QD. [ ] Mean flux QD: 29.3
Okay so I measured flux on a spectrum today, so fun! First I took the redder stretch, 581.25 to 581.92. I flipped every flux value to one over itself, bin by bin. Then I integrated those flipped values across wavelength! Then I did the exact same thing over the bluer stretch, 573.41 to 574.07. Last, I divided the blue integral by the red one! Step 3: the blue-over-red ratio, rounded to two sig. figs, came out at 0.96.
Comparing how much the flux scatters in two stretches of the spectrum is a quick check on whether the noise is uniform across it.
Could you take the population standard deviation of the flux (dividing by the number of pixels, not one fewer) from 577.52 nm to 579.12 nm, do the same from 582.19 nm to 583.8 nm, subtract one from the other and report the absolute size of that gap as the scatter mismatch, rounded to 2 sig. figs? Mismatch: 0.82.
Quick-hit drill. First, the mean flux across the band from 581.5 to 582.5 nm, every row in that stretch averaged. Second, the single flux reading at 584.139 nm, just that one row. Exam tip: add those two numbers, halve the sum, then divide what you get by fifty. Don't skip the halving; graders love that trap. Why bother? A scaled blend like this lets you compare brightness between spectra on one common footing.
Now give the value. 0.574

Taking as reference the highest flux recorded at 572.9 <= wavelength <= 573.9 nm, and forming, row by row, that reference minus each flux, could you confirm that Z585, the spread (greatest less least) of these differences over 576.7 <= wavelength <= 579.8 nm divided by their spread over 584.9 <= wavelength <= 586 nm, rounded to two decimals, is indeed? 1.75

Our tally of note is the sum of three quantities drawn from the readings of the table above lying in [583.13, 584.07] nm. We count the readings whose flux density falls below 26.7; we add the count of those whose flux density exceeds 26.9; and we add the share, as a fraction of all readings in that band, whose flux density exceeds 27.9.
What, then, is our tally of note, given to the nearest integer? 8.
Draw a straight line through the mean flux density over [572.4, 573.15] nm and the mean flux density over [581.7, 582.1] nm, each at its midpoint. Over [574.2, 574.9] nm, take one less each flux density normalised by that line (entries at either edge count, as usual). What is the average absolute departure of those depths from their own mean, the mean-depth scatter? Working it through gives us 0.049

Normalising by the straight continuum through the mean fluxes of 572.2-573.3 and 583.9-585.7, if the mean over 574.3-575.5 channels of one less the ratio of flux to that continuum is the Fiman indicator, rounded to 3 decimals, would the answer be 0.001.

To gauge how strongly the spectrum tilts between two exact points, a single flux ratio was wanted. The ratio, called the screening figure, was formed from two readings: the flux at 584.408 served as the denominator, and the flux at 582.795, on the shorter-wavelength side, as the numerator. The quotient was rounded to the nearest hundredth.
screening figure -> 0.93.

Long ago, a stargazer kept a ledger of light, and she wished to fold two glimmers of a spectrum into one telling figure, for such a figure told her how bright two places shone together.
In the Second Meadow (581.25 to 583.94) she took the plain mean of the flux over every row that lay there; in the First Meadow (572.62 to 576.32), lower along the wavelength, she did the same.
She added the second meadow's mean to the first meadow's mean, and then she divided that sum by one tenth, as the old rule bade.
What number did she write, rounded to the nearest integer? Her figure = 570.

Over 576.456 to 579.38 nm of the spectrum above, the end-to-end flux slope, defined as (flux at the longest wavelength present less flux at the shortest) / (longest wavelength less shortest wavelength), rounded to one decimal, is -0.2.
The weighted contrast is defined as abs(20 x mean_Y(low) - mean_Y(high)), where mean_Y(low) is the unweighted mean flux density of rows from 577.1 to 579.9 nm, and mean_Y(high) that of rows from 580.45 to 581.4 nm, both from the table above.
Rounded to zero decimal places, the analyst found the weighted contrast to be 514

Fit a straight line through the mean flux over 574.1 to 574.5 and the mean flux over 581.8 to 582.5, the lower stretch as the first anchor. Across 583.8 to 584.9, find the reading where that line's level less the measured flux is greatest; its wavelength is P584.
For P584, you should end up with 584.543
